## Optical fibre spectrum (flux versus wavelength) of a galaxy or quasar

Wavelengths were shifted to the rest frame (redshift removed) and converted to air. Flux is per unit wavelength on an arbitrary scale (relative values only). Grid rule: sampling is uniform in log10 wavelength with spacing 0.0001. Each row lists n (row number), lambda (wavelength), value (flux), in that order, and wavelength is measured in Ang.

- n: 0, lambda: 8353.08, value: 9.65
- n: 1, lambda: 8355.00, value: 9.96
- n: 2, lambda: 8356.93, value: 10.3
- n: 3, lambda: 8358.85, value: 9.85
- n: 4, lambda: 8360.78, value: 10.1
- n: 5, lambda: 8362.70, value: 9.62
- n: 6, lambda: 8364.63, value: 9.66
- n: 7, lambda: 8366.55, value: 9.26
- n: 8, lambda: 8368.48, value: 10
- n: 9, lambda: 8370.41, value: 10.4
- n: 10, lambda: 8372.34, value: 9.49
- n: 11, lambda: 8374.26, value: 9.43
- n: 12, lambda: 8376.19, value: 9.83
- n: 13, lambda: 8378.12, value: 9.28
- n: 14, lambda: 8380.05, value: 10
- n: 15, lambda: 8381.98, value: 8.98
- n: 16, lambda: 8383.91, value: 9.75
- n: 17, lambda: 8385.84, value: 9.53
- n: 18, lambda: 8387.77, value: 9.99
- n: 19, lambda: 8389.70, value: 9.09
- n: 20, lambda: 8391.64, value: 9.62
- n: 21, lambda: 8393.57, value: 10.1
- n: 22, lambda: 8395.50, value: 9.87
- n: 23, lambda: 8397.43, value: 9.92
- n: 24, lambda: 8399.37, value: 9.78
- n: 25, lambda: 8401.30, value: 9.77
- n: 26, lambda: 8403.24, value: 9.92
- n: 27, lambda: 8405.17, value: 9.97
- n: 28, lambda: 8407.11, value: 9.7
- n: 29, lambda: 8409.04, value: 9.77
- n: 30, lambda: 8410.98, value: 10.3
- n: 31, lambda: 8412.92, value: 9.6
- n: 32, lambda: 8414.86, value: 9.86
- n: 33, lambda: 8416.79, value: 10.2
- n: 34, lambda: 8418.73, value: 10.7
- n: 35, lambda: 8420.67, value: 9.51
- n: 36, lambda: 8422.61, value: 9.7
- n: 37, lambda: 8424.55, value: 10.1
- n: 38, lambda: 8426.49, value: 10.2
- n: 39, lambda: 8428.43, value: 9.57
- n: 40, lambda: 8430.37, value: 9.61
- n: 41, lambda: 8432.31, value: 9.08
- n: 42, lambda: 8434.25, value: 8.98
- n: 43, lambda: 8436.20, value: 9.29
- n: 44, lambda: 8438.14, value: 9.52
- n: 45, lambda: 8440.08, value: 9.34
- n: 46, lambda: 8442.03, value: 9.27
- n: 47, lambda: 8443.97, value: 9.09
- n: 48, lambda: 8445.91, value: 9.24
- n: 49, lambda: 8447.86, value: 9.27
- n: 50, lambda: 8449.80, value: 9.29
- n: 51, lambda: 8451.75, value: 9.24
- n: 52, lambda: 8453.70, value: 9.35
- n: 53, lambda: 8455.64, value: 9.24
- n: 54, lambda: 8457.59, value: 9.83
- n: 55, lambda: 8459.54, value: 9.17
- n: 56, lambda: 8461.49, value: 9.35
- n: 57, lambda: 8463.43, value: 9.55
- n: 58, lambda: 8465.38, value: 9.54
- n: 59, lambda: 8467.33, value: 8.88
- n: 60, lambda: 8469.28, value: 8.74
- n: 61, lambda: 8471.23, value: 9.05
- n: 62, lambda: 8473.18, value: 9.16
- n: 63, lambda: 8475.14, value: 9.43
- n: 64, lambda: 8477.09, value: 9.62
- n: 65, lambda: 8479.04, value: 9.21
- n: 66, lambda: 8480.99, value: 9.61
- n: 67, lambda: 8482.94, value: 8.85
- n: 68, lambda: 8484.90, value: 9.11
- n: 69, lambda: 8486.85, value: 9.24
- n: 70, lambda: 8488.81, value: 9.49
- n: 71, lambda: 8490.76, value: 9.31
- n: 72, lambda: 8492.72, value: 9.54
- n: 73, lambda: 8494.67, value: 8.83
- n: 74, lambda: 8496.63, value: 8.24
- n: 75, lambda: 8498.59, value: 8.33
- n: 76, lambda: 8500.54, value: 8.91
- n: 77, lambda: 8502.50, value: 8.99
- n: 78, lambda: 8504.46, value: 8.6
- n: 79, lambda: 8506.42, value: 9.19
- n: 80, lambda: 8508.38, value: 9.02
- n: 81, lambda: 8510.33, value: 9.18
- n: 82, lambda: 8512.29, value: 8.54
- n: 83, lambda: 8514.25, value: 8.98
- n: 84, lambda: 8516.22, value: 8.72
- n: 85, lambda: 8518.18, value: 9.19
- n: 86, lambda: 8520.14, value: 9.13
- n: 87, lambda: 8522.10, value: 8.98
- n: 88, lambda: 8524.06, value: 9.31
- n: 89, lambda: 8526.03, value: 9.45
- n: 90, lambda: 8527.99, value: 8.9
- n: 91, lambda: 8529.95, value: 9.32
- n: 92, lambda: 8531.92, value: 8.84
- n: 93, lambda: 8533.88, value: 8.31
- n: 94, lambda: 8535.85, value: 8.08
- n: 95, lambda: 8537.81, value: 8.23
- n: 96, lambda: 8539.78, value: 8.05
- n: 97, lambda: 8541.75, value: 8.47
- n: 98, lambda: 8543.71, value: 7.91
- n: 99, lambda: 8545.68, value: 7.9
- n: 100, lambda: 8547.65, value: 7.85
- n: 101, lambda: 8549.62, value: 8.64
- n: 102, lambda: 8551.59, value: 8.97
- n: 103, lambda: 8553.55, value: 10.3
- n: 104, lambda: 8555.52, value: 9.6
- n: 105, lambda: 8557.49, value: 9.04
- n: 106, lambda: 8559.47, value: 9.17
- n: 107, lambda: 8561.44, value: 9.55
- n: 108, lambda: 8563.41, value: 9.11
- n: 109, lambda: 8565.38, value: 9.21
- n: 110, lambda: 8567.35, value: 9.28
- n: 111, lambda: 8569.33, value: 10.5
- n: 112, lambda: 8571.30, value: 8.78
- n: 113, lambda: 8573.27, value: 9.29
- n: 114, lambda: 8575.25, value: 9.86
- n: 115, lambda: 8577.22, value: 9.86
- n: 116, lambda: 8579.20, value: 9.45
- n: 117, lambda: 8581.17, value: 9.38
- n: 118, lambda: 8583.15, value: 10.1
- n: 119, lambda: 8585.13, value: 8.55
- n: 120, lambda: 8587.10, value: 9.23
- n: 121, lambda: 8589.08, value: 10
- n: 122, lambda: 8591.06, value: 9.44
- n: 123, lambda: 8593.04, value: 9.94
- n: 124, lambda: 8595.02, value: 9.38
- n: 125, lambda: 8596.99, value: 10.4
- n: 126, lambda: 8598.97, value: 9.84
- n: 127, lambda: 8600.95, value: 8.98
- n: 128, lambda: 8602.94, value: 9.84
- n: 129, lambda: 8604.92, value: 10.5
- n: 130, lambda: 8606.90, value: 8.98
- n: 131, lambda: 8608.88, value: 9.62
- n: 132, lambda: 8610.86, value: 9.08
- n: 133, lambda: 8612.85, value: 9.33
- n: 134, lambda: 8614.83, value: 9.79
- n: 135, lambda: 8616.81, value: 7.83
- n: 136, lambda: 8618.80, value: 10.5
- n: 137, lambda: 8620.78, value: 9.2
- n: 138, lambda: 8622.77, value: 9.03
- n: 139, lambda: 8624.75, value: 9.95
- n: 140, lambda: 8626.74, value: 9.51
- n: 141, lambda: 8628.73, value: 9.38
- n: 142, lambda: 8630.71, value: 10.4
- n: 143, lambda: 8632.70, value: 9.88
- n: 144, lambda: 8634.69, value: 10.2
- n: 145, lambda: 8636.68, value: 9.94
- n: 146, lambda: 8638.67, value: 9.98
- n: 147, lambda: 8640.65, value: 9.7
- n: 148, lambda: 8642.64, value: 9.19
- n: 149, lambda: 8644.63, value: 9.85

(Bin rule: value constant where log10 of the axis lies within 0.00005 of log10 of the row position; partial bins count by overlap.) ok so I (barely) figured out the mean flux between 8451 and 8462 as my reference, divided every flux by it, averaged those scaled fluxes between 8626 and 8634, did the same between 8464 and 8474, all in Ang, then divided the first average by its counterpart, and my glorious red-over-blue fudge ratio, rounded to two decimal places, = 1.08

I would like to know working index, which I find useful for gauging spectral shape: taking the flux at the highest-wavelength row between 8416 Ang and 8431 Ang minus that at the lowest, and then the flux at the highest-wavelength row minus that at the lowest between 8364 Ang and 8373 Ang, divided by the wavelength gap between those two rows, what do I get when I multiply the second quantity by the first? 0.013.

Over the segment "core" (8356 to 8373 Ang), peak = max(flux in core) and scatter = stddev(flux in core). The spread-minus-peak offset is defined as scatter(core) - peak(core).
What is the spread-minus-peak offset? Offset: -10.0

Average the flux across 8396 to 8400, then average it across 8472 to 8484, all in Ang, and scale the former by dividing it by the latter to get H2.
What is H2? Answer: 1.06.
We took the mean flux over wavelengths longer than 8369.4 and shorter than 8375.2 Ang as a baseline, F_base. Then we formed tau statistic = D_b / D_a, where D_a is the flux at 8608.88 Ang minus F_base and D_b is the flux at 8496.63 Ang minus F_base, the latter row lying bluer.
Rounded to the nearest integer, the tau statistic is 10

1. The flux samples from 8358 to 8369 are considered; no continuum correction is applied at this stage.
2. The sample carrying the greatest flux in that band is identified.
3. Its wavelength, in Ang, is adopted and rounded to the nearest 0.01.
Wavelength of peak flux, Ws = 8360.78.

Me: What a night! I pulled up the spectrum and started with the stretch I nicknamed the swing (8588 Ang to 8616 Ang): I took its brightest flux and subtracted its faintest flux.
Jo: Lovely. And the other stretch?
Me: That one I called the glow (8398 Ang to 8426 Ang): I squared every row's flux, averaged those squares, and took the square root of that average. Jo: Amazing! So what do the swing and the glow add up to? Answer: 11.4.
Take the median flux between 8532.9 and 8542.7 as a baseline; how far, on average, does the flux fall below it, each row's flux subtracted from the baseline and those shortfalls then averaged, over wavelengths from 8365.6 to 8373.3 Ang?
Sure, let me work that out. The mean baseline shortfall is -1.56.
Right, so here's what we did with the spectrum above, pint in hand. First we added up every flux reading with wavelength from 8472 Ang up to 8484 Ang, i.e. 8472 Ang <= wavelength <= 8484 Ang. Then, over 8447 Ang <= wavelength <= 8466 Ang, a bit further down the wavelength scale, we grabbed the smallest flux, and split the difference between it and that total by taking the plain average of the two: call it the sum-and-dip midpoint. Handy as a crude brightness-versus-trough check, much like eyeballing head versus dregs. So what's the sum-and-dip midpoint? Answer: 33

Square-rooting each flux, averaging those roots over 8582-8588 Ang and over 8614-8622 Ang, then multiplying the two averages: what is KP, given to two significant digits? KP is 9.3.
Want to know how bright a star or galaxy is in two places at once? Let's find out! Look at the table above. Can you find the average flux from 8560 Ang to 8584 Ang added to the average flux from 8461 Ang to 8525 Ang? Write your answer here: 18.6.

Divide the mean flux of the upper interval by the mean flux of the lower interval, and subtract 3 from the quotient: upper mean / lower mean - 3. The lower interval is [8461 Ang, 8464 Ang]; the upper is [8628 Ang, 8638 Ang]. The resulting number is -1.95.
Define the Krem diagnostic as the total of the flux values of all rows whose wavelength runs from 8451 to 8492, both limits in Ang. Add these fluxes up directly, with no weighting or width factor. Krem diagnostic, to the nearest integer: 195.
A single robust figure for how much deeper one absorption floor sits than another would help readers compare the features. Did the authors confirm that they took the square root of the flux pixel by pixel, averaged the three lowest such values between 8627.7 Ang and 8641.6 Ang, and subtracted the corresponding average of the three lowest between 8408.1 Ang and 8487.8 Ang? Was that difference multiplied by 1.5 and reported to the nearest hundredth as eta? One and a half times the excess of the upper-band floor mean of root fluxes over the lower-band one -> 0.20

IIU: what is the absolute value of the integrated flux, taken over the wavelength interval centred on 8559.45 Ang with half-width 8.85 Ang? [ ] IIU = 166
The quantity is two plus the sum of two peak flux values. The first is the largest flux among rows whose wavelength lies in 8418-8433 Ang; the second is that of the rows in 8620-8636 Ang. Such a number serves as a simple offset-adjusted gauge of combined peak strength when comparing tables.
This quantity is 23.1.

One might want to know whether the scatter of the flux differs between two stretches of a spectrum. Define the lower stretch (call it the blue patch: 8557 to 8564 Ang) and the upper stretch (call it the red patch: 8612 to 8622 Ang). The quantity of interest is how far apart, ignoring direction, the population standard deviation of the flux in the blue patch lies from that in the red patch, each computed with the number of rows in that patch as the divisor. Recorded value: 0.68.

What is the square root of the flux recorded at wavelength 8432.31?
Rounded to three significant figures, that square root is 3.01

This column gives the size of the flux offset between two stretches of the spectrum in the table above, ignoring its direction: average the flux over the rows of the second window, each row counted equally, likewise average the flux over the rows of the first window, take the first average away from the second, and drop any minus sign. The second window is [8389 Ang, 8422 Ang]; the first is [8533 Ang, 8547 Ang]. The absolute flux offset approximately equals 1.7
